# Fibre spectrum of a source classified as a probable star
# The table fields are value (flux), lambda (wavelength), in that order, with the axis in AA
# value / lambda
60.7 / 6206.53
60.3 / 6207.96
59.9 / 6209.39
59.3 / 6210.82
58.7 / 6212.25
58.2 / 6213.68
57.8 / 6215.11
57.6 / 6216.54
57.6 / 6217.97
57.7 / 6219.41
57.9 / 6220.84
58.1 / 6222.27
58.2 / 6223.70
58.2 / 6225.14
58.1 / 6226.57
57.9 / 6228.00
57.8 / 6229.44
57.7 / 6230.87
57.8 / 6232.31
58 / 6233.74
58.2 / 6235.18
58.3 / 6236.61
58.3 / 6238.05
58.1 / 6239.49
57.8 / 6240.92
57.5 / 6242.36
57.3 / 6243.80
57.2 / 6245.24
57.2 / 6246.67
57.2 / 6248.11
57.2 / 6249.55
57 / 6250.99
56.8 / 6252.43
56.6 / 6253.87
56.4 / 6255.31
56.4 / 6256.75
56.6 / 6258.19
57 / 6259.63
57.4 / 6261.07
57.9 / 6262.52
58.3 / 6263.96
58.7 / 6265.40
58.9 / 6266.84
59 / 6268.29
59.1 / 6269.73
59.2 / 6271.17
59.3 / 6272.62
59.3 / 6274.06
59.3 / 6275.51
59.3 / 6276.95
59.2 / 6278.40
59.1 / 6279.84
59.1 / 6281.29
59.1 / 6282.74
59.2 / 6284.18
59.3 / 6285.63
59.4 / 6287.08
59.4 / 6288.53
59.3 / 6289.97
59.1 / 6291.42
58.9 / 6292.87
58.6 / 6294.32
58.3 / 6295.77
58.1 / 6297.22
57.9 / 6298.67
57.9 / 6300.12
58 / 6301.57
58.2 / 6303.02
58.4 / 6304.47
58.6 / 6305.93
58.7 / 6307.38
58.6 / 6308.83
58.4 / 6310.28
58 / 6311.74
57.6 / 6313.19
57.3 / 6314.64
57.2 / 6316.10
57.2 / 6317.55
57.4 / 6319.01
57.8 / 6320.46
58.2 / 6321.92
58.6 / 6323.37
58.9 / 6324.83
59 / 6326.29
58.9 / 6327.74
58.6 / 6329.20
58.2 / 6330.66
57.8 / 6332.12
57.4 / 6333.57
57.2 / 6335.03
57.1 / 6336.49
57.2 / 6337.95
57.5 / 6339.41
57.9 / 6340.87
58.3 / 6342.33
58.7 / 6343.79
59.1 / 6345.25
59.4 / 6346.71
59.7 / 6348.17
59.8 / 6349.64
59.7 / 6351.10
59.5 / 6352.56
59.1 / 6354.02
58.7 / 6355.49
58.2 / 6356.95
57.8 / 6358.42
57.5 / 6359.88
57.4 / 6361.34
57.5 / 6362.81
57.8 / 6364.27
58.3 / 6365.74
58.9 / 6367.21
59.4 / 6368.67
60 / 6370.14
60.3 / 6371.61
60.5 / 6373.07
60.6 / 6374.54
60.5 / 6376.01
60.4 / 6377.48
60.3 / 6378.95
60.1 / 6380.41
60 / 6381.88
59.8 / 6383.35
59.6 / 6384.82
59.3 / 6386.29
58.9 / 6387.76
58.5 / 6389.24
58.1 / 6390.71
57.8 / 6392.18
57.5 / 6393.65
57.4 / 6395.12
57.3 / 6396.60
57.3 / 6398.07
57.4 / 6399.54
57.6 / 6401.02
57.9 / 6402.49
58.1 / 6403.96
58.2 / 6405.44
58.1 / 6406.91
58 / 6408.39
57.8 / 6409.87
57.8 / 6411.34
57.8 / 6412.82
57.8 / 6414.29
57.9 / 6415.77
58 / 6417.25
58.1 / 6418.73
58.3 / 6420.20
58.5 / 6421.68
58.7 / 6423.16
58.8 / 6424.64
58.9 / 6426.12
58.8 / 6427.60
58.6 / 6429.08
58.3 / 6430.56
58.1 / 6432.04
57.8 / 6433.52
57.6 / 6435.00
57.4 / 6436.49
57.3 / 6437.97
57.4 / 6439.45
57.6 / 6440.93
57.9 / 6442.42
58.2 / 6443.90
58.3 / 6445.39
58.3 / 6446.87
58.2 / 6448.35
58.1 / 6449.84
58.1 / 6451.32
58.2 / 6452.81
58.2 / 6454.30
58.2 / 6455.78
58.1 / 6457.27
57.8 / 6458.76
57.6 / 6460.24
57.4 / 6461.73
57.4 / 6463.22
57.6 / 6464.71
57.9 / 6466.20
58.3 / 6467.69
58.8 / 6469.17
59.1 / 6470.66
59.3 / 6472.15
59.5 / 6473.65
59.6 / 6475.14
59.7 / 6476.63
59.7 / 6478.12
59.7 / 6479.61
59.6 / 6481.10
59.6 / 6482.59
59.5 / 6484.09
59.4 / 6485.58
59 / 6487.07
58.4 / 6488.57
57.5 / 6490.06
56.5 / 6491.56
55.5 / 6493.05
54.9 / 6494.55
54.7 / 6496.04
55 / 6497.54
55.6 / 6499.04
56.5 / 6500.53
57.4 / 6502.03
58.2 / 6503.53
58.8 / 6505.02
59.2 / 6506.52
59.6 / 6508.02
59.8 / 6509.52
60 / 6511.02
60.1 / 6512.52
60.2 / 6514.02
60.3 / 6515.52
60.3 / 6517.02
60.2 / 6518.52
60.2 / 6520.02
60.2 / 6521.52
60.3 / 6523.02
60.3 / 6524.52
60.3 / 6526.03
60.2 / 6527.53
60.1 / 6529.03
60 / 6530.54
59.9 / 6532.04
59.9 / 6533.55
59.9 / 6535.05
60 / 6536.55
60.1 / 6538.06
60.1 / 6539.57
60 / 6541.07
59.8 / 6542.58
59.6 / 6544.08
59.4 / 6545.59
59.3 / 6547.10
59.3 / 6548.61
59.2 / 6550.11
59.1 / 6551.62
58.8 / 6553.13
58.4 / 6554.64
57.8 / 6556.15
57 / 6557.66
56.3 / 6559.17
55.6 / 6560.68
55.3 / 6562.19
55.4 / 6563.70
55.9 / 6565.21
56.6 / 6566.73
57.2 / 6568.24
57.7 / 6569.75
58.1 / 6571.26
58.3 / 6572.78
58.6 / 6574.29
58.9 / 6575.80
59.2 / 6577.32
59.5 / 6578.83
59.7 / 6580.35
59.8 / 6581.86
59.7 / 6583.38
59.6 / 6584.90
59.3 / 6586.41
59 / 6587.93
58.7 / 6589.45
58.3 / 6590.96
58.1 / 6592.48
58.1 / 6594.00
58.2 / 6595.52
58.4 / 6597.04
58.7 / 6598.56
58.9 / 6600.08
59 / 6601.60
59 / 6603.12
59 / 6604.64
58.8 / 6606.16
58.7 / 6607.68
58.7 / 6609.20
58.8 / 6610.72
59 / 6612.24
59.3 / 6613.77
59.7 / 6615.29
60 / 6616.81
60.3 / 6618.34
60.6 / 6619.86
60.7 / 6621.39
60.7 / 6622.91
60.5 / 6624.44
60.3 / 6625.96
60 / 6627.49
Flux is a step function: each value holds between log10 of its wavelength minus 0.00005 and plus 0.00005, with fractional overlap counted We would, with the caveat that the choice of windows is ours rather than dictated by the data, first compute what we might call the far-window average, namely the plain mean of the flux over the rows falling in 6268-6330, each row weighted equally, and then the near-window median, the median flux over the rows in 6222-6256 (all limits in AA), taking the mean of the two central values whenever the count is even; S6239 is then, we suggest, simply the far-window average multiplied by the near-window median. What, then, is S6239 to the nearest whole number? 3387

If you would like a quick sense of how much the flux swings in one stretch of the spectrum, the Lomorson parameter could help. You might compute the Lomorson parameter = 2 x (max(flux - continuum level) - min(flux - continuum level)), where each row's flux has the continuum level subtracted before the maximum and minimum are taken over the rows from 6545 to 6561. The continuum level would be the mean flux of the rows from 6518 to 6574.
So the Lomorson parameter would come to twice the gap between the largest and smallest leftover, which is 7.6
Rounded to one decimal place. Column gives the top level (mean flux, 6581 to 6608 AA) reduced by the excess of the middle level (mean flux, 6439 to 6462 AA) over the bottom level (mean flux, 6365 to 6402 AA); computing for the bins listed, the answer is 59.9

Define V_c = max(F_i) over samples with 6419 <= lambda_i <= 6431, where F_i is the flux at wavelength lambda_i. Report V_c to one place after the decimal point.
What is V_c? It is 58.9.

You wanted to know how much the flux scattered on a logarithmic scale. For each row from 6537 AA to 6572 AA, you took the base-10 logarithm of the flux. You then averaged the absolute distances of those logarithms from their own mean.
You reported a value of 0.010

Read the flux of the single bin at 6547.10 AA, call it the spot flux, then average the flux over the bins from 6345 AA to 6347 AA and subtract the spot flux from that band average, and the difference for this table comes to 0.0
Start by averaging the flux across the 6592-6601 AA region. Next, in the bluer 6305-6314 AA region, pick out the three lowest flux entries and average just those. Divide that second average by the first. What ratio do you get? 0.99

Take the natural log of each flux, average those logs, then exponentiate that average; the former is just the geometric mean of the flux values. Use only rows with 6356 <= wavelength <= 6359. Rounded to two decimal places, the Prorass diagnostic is 58.00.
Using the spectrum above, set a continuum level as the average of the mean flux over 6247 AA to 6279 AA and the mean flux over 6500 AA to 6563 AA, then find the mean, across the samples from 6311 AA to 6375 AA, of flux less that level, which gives -0.17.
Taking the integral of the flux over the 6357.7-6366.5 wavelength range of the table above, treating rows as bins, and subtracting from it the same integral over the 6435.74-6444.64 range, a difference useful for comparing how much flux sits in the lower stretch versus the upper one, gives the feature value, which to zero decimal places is -5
